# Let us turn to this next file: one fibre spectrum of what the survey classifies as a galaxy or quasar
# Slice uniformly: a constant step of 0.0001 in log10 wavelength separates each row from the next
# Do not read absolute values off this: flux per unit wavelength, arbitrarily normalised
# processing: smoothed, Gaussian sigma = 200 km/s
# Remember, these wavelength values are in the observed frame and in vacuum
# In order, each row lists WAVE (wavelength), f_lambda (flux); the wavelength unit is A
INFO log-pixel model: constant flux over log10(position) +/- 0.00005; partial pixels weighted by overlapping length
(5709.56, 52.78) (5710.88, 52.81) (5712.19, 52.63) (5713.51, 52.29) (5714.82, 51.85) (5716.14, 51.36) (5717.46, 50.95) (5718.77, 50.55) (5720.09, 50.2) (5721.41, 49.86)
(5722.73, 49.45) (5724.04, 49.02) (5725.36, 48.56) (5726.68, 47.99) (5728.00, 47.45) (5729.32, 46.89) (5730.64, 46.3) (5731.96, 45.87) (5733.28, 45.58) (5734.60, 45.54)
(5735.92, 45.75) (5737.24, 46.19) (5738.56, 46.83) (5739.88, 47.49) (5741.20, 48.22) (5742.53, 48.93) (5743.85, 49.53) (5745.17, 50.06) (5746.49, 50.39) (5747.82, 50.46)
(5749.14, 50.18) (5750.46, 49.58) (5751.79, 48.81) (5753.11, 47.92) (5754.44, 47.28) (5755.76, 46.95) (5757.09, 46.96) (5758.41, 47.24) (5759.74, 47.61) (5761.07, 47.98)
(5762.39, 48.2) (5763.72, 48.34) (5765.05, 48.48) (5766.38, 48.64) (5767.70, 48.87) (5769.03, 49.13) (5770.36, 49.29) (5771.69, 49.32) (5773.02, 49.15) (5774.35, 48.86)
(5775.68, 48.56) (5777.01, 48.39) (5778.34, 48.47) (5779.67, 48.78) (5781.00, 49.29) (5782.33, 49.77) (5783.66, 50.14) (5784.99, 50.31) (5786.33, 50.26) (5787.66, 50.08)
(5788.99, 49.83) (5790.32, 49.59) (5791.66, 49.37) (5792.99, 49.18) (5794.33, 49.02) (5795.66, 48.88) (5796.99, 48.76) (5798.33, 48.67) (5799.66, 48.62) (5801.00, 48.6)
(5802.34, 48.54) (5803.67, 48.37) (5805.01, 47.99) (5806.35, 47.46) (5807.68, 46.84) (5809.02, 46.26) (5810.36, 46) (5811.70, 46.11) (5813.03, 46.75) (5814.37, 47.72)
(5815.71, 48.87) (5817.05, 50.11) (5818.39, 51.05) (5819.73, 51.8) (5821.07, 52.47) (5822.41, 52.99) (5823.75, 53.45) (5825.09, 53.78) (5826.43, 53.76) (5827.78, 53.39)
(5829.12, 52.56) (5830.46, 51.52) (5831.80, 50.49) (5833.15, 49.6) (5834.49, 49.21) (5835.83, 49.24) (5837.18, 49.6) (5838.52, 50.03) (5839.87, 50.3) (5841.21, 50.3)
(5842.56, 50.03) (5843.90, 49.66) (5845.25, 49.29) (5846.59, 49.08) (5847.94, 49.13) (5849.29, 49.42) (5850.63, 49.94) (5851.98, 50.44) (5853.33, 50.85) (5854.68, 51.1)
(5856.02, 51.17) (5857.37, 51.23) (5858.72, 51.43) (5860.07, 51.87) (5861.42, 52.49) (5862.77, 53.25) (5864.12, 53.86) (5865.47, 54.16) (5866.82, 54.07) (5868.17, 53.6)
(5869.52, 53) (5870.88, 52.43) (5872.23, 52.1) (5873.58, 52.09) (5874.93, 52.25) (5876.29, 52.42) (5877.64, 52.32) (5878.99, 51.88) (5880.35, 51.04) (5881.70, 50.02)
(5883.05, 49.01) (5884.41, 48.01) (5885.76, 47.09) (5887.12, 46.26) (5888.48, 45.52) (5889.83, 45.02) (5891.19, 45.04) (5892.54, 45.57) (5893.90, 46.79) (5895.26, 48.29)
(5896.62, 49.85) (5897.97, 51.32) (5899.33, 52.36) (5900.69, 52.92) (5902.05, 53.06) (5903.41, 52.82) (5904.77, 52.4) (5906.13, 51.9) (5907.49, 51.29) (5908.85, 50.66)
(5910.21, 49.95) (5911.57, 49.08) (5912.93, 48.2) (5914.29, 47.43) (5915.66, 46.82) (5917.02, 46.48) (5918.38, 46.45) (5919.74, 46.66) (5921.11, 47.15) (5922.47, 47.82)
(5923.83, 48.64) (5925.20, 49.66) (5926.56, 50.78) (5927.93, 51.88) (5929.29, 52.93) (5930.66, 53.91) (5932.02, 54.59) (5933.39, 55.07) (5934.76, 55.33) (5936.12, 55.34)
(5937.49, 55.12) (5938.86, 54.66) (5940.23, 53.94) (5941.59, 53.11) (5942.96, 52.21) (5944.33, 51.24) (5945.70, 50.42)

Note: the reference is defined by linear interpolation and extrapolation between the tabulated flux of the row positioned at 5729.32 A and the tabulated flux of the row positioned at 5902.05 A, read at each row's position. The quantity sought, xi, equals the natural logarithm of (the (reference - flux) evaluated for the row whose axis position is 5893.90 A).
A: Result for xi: 1.8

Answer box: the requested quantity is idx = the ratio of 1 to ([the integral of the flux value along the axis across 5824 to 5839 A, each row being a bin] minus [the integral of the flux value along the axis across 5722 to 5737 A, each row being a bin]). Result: 0.02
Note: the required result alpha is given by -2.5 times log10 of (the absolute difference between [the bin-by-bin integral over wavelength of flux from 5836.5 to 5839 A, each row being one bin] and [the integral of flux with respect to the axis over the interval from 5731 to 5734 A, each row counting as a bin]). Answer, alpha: -2.8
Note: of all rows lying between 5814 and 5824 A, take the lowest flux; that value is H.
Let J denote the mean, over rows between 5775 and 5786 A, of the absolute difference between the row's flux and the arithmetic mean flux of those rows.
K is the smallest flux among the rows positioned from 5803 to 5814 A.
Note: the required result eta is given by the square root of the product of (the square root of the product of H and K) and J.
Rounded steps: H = 47.72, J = 0.7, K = 46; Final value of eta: 5.6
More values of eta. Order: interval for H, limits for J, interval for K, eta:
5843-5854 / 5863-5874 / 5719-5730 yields 6.0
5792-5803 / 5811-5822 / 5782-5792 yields 9.9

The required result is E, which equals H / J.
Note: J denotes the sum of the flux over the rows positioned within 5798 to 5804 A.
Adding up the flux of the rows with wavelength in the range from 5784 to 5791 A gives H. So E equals 1.03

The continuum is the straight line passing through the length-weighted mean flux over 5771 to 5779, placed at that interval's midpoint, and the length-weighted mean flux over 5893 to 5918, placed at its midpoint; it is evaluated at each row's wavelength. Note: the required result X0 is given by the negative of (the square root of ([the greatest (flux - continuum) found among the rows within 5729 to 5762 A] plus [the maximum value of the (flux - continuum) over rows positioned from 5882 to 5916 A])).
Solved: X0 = -2.24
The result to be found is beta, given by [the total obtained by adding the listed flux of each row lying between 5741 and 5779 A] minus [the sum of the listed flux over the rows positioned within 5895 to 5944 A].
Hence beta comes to -428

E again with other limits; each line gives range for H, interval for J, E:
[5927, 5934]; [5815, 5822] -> 1.06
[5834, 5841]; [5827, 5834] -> 0.96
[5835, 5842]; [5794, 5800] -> 1.02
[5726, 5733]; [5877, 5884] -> 0.92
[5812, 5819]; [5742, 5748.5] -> 0.98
